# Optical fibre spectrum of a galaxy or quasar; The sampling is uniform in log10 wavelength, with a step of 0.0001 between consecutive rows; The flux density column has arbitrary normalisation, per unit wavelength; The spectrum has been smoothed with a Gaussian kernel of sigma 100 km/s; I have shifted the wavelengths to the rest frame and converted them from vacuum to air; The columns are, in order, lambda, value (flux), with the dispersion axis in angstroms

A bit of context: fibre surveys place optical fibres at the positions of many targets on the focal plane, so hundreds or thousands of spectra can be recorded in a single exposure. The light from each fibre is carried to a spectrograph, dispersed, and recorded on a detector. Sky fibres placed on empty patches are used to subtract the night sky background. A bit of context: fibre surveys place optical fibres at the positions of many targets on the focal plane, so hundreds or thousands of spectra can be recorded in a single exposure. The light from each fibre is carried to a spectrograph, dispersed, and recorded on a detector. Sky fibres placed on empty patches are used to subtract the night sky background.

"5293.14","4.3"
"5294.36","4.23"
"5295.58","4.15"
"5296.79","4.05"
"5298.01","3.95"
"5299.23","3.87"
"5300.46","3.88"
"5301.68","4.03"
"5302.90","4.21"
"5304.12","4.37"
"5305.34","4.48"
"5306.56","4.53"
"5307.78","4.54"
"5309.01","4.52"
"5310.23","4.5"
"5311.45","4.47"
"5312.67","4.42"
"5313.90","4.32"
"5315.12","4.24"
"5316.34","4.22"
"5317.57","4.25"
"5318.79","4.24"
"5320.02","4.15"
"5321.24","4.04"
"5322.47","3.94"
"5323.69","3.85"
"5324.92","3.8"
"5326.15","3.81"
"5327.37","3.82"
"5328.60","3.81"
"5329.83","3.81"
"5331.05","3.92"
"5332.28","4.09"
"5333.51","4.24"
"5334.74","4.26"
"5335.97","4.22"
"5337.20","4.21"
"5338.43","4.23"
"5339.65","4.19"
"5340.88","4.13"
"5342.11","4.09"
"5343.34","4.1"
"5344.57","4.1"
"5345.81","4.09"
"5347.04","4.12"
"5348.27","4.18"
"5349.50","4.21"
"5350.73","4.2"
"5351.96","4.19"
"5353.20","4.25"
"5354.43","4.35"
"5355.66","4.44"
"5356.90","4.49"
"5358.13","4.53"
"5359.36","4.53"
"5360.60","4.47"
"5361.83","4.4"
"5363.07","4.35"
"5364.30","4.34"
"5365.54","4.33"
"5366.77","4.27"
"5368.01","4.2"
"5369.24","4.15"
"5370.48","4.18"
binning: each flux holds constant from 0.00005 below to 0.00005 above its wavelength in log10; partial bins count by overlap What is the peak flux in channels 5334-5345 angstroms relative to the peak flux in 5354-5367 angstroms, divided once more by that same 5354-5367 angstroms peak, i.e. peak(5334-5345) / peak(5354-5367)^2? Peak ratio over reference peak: 0.208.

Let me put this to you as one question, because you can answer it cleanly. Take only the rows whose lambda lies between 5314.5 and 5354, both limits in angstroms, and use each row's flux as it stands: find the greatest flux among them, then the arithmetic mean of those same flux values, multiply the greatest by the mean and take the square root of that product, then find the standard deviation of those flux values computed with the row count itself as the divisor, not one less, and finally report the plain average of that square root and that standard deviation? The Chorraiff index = 2.17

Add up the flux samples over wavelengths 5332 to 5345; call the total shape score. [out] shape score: 45.9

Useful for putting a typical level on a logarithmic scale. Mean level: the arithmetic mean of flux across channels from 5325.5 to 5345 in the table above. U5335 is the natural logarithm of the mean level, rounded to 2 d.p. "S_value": 1.40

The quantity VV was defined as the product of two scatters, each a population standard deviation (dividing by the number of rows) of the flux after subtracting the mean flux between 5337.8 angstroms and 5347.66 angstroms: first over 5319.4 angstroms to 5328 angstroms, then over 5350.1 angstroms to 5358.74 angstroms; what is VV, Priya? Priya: 0.016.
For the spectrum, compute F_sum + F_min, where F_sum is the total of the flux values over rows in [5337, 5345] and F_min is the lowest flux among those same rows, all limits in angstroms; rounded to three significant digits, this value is 33.1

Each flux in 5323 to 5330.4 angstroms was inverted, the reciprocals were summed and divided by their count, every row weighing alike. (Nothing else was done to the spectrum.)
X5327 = 0.262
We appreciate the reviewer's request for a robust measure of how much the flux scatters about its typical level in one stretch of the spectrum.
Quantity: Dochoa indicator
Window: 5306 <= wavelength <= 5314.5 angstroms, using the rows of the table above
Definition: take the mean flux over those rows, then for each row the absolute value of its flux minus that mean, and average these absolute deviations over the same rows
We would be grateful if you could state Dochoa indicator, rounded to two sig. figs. 0.058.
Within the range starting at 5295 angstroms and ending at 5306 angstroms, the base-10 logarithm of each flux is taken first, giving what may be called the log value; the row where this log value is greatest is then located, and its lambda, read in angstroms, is 5305.34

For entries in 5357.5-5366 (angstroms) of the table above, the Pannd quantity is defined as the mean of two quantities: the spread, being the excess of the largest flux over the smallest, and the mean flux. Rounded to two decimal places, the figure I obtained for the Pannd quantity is 2.31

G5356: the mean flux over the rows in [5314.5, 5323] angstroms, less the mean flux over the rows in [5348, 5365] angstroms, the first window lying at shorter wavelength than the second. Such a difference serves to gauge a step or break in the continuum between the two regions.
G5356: -0.20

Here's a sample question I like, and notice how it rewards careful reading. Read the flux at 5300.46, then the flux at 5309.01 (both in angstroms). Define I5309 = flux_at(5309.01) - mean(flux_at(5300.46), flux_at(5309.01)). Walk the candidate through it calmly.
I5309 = 0.32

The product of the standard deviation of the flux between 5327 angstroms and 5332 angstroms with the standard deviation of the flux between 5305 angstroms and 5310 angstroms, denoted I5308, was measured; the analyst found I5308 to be 0.001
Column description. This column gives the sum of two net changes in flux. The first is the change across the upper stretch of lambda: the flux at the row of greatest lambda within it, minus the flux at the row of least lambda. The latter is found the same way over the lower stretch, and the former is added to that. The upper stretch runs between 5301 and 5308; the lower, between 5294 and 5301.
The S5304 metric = 0.16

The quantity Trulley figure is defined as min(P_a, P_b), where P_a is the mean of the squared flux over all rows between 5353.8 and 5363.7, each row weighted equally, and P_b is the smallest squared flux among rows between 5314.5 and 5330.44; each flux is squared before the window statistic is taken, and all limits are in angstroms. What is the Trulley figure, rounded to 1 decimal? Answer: 14.4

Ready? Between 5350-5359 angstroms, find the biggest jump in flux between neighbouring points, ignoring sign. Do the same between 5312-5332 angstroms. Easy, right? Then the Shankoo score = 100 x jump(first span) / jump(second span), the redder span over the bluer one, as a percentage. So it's 91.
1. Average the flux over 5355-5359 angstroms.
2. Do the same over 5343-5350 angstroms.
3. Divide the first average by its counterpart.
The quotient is 1.09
